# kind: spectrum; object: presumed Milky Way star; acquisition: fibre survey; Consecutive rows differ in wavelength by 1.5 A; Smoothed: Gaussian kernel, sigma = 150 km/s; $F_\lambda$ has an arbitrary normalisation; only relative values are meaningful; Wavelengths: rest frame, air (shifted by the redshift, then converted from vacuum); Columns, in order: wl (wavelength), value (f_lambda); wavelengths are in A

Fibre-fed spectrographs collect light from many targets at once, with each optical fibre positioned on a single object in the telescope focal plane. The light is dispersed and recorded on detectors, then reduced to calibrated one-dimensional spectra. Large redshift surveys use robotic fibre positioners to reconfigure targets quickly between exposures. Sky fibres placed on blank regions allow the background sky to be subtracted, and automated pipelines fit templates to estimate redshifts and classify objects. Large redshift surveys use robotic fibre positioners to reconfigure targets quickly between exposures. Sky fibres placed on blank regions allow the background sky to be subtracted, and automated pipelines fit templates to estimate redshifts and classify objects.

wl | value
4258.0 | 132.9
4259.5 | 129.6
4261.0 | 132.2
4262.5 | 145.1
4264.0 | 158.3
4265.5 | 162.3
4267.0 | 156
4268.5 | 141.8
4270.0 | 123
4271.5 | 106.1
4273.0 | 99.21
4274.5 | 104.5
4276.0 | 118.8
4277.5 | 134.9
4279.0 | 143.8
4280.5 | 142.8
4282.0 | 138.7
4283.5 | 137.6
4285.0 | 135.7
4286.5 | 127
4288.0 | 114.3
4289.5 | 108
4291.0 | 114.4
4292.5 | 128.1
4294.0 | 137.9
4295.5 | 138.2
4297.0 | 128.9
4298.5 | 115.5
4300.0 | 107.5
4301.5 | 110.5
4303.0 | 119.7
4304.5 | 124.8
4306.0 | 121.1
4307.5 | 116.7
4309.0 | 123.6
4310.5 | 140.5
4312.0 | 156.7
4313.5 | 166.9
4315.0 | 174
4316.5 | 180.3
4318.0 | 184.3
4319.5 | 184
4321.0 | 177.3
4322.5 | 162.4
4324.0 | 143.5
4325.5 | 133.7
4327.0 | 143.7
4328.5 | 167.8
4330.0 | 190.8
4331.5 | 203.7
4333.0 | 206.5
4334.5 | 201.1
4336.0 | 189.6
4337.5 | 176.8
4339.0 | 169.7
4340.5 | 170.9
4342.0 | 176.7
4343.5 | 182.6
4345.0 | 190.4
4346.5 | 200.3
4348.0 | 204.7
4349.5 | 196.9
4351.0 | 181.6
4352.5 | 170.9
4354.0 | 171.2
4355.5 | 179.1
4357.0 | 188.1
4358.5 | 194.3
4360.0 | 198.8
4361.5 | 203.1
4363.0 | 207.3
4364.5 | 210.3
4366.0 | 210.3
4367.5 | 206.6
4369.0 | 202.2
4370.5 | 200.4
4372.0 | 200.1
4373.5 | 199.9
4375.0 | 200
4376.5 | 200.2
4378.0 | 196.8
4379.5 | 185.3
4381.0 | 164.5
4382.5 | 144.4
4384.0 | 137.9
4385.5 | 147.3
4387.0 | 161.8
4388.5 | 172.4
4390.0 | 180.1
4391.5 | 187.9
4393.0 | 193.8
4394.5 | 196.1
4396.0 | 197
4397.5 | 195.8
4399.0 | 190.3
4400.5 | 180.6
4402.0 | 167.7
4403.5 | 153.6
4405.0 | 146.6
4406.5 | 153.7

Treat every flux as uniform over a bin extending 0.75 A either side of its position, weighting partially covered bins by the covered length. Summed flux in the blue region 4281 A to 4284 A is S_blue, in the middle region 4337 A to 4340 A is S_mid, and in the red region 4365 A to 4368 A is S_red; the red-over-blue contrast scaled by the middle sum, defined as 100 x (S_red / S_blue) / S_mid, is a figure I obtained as 0.44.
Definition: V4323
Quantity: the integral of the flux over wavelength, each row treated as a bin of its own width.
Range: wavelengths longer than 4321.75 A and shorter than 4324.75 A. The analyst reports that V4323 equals 459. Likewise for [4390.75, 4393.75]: 573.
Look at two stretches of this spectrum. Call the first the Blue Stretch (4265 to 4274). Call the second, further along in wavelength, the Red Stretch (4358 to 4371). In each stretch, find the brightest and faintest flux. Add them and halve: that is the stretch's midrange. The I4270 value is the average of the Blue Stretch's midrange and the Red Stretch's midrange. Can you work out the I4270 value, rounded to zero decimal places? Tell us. 167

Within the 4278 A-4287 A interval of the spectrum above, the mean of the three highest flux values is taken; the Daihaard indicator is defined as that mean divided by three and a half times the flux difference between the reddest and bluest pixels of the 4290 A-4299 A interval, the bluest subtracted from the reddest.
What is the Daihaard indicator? 37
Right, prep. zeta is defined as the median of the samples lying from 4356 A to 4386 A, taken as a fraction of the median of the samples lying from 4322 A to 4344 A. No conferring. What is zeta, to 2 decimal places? 1.13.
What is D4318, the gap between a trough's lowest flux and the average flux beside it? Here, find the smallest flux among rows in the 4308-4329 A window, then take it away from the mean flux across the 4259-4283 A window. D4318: 10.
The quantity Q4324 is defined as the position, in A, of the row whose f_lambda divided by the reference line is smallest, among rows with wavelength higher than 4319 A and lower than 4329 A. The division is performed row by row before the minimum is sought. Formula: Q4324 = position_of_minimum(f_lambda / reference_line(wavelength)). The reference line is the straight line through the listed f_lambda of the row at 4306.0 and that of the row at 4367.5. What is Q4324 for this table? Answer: 4325.5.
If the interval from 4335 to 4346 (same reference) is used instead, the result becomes 4340.5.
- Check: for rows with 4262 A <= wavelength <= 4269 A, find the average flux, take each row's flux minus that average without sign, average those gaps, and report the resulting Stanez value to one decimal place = 7.4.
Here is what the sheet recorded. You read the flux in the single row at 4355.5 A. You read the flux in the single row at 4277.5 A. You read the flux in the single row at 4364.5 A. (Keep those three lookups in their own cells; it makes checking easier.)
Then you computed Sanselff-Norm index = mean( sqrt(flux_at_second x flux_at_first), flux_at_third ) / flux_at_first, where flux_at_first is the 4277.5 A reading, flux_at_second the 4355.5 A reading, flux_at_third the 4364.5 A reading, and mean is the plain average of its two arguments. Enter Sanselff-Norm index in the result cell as 1.356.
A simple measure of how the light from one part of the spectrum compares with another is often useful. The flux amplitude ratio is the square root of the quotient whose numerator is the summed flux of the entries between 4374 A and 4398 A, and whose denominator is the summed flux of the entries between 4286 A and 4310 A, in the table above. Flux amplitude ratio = 1.22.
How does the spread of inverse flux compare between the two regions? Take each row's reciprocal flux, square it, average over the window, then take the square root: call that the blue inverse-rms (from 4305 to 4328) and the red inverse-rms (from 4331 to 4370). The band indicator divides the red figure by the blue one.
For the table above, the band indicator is 0.78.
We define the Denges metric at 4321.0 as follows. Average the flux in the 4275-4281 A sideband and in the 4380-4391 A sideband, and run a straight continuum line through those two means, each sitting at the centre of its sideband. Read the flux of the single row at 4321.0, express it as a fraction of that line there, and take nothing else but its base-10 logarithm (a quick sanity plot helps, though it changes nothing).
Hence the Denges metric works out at 0.09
